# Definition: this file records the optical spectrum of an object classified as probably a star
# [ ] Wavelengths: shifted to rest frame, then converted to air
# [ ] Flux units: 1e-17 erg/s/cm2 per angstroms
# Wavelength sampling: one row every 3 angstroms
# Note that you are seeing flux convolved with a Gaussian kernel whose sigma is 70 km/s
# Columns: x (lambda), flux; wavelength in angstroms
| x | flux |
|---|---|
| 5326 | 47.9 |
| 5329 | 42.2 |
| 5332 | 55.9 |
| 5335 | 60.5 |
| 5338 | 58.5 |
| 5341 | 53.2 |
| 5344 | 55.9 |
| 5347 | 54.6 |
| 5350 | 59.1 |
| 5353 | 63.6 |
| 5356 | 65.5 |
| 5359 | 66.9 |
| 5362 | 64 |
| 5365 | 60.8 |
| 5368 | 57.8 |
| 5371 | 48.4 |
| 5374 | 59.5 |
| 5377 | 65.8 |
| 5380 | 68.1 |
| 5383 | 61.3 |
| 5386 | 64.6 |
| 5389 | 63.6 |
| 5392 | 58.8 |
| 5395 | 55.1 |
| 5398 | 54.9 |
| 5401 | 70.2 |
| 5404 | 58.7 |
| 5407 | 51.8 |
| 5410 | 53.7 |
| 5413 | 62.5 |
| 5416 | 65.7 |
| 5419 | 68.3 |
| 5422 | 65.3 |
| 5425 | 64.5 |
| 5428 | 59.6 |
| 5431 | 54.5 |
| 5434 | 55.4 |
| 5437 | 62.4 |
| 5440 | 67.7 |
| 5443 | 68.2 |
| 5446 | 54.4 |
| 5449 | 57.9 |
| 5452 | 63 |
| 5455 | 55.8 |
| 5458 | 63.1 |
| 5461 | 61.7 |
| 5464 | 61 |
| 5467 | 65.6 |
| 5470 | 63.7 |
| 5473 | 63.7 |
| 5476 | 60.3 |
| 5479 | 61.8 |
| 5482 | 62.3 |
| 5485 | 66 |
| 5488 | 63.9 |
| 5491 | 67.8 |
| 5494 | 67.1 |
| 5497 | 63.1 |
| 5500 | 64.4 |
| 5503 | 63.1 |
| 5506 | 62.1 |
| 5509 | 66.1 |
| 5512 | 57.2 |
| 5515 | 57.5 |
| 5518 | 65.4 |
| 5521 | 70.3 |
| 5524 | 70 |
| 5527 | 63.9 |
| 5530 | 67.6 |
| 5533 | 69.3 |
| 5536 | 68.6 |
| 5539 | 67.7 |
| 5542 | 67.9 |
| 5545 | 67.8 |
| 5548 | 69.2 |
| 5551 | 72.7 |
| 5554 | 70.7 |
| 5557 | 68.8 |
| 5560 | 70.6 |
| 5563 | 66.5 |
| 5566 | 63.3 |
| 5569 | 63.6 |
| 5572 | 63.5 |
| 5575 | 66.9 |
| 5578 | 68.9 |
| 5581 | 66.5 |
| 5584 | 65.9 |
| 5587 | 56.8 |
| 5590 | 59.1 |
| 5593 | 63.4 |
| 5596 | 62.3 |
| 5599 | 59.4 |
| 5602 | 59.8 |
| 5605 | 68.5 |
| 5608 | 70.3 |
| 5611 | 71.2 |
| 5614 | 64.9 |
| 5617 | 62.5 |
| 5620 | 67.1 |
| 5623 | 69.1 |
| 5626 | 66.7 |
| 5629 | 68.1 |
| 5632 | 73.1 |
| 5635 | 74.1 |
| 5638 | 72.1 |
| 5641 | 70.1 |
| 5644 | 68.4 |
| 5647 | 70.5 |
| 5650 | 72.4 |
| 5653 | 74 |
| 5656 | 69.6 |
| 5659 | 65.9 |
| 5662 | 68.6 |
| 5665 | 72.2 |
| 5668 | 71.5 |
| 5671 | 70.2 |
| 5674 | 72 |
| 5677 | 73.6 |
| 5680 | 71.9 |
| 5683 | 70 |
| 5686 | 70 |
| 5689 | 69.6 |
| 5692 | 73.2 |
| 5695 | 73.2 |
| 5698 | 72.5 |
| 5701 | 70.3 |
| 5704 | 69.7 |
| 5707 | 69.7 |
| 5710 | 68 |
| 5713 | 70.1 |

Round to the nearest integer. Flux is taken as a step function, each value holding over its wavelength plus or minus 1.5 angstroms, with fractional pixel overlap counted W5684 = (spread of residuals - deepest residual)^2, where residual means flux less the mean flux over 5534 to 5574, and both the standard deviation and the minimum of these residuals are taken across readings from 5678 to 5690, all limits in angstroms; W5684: 1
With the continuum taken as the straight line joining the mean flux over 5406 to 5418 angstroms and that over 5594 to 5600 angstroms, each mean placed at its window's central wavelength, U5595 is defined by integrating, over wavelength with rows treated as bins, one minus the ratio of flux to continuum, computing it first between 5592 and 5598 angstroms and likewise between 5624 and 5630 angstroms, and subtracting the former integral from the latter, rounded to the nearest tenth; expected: -0.4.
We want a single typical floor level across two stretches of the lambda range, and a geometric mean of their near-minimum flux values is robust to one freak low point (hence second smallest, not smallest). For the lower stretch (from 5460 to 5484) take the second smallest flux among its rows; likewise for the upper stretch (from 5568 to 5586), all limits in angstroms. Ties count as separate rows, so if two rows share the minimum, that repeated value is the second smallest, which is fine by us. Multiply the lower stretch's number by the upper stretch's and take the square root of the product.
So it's 62.3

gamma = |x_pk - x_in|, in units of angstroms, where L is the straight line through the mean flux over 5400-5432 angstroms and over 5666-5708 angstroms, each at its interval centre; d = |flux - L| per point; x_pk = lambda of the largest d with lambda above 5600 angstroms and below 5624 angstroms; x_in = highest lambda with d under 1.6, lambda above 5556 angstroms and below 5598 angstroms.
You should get 18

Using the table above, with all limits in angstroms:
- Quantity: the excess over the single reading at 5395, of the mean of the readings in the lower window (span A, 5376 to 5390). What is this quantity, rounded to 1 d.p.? 9.6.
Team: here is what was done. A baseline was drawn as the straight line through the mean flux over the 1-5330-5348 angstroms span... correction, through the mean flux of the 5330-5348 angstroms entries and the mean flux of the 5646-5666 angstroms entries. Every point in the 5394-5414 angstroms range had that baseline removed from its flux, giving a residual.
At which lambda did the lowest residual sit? 5407 angstroms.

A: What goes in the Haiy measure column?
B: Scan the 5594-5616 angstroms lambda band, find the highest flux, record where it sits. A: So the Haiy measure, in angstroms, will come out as 5611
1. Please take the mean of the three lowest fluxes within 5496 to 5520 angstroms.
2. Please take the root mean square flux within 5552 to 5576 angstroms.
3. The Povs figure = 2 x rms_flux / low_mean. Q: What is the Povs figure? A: 2.27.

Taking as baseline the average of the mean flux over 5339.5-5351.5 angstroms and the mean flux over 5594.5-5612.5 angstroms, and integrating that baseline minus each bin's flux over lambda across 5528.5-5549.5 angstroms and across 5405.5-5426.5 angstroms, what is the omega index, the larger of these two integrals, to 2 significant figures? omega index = -25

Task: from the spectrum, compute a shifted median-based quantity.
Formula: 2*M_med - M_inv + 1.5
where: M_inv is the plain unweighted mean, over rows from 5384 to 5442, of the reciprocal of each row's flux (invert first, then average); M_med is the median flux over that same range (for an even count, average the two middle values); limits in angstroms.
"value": 126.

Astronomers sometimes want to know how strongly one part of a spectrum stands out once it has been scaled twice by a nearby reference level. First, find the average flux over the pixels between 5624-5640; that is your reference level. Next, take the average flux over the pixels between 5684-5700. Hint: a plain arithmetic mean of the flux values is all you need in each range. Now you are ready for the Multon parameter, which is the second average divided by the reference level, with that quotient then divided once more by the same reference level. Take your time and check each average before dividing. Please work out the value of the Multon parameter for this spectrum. 0.0143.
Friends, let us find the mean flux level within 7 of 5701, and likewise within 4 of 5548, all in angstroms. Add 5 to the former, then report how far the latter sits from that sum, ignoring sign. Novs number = 6.2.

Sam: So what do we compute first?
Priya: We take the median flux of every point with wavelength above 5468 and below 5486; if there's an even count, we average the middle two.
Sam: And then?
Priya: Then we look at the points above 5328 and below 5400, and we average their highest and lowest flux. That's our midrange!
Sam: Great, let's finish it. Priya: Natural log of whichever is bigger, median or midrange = 4.14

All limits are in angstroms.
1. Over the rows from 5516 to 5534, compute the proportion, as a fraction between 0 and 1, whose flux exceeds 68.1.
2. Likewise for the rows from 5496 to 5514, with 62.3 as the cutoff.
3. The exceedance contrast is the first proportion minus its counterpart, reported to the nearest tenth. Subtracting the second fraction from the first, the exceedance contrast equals -0.2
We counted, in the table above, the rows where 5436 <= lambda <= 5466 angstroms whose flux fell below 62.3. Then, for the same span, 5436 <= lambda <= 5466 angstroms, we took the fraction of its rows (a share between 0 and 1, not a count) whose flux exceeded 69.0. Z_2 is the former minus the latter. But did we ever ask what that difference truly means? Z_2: 5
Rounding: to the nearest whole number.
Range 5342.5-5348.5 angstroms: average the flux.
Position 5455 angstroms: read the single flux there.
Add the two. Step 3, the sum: 111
